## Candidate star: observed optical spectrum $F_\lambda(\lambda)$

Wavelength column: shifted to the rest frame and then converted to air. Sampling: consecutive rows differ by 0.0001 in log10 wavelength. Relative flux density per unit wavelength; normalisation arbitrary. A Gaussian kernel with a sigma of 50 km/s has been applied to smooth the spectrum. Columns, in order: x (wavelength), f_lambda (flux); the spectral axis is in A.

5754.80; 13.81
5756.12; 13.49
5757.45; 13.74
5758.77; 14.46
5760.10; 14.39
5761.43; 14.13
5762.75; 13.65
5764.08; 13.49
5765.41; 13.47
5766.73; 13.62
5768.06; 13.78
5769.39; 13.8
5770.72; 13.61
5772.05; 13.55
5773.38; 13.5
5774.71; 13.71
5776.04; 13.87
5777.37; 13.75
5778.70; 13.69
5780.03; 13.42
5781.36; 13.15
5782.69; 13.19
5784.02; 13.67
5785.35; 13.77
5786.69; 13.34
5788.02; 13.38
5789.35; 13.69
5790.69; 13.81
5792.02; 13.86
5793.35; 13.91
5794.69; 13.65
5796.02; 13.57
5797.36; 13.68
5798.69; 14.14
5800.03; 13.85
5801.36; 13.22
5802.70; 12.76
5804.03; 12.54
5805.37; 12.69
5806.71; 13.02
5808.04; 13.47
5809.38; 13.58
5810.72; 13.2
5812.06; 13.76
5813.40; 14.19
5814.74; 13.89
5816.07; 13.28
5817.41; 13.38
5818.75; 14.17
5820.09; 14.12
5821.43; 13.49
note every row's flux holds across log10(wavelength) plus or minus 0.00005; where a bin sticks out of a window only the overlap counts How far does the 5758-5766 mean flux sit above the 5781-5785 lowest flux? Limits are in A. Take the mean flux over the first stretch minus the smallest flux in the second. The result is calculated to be 0.78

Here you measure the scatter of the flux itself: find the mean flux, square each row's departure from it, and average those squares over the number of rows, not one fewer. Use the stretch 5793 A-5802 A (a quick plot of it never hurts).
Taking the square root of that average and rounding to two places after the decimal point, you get 0.27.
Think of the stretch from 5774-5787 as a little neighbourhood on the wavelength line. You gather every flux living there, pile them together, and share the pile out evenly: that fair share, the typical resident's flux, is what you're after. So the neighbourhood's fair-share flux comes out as 13.56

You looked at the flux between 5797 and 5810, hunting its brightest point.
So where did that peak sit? 5798.69 A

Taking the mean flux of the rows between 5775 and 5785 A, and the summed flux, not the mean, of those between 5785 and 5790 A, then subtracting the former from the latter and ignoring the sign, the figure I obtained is 40.6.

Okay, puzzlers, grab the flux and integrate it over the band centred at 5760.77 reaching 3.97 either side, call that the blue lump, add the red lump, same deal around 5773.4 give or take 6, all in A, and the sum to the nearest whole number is 275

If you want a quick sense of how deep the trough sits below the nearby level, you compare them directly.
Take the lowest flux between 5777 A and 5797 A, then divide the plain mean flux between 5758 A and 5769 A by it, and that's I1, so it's 1.055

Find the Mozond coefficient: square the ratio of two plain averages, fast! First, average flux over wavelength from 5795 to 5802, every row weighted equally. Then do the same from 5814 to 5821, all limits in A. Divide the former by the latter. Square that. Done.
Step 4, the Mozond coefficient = 0.99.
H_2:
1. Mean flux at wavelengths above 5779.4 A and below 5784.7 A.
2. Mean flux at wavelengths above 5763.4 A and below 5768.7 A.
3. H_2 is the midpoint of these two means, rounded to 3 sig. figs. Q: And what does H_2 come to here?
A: 13.5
